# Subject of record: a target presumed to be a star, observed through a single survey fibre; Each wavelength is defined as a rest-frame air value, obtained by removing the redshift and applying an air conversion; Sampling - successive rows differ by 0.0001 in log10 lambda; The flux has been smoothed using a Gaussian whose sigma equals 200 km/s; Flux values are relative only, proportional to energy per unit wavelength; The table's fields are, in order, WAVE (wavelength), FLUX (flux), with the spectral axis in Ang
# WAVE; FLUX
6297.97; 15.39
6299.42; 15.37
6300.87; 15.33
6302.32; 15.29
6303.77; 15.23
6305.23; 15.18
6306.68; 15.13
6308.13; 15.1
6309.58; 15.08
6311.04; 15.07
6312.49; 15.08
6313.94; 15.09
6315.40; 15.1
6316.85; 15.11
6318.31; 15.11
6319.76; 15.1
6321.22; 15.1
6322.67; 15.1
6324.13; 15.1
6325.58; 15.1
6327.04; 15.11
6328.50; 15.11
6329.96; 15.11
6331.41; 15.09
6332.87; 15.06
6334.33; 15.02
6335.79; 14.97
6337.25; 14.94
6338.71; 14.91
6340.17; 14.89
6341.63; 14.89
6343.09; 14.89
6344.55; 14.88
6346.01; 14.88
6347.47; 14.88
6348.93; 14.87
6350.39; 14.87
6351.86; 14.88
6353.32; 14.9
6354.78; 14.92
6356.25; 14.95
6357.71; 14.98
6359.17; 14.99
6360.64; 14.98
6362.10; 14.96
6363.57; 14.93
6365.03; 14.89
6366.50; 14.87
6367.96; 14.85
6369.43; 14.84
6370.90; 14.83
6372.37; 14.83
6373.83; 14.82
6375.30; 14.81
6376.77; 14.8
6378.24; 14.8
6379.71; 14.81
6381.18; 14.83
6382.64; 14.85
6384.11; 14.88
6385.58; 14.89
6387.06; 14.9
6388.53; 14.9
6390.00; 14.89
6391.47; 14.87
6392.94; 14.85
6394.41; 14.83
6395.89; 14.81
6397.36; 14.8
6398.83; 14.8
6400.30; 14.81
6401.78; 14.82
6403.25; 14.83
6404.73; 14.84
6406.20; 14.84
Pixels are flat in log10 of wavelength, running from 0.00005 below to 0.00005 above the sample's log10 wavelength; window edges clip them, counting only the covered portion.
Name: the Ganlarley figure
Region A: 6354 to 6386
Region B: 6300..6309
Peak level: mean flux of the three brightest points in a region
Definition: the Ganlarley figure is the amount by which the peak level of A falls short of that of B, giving 0.30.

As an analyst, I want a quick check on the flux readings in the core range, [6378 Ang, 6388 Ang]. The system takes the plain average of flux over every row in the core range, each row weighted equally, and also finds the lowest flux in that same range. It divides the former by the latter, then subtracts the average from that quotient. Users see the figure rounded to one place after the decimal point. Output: -13.8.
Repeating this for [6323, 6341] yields -14.0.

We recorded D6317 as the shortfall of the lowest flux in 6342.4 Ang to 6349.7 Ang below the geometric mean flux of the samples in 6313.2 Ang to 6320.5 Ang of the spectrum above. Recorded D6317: 0.23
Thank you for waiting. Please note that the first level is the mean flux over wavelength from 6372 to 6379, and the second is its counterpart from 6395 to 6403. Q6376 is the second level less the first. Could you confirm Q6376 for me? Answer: 0.00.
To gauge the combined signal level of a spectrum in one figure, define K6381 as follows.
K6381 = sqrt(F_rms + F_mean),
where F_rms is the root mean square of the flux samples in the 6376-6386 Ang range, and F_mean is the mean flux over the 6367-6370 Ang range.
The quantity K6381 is 5.45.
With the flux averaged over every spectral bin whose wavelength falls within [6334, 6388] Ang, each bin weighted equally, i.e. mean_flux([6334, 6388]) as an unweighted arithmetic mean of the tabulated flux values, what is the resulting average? 14.89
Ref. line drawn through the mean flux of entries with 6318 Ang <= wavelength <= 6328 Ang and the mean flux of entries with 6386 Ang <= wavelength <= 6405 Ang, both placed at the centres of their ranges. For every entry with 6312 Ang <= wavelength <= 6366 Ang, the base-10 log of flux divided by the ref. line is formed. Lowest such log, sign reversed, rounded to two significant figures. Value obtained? 0.0044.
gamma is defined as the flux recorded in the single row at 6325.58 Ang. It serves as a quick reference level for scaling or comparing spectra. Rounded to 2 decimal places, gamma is 15.10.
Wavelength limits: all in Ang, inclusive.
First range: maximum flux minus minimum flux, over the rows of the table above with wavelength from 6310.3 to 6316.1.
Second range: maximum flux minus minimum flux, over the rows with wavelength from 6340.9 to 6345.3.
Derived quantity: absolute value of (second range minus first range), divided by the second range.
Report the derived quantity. 2.0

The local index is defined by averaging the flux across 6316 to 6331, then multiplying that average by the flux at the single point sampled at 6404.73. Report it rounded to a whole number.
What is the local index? 224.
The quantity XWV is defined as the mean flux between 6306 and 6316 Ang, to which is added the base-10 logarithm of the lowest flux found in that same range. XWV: 16.3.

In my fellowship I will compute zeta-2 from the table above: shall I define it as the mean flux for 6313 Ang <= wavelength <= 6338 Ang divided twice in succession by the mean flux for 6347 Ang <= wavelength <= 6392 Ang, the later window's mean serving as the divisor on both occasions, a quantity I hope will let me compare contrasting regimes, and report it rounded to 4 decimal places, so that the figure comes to 0.0681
